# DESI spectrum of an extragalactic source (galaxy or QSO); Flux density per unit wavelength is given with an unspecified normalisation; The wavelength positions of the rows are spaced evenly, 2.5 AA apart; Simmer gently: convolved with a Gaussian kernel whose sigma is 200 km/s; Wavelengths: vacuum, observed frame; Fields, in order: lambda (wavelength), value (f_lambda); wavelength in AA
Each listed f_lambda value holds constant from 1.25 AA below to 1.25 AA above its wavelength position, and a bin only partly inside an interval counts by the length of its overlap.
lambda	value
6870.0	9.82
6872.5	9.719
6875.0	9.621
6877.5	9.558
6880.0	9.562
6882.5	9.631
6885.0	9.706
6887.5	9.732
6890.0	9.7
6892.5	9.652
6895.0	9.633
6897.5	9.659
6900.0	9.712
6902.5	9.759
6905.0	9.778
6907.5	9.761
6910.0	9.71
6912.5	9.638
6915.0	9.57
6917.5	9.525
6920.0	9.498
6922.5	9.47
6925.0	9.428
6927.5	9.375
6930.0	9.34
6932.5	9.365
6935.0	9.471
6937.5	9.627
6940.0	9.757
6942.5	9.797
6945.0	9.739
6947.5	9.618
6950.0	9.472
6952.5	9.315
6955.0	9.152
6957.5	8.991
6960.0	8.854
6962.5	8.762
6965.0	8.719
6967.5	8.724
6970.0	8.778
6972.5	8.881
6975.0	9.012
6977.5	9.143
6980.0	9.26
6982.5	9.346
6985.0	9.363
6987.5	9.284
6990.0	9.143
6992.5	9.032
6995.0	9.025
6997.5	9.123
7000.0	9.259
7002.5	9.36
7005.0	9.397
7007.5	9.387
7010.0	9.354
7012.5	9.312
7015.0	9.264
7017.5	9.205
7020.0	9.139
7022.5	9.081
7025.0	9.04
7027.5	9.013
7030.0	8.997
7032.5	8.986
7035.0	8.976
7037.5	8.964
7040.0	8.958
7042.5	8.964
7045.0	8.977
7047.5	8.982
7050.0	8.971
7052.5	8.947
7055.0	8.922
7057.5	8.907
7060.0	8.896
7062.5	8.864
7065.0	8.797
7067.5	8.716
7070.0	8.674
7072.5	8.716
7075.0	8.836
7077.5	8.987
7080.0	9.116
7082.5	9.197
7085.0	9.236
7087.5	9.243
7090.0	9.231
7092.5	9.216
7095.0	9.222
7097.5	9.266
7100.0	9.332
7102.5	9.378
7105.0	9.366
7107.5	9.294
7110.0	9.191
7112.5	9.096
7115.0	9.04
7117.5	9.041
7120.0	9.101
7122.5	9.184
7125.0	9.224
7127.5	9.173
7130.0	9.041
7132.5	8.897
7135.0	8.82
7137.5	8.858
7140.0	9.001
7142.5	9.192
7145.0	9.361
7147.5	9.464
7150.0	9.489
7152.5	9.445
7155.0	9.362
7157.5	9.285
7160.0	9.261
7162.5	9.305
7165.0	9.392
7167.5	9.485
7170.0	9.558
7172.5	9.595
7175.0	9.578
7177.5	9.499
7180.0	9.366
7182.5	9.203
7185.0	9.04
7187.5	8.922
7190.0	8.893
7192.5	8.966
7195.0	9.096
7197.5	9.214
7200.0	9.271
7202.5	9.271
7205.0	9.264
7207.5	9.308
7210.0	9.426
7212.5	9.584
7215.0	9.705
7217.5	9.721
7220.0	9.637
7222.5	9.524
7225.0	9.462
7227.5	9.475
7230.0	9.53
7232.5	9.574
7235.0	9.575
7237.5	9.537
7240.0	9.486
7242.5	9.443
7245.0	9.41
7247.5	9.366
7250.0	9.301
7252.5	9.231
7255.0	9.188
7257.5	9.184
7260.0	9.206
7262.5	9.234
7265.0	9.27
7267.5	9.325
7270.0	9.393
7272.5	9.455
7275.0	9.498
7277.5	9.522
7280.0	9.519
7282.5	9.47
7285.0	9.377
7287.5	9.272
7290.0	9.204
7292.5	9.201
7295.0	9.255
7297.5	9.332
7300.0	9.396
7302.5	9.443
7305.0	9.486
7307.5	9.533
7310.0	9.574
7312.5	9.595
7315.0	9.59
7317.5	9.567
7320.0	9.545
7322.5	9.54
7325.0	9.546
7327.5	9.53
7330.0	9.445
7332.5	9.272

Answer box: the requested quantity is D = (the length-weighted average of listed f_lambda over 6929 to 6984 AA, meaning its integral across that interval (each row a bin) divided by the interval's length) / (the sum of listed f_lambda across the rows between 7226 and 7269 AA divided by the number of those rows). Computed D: 0.99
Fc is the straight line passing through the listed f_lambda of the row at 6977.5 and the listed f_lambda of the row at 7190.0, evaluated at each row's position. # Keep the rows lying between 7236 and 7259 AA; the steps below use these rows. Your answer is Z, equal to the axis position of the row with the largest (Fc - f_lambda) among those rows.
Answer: 7257.5 AA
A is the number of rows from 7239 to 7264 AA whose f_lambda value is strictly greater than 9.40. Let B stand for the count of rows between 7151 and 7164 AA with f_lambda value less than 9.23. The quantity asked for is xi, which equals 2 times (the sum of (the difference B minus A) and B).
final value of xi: -6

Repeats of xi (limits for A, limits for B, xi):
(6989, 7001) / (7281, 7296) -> 8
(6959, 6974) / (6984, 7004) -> 16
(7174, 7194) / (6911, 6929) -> -4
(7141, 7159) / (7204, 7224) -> -6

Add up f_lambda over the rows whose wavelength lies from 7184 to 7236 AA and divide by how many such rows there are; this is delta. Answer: 9.36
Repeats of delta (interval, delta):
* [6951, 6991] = 9.05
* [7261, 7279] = 9.39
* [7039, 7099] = 8.99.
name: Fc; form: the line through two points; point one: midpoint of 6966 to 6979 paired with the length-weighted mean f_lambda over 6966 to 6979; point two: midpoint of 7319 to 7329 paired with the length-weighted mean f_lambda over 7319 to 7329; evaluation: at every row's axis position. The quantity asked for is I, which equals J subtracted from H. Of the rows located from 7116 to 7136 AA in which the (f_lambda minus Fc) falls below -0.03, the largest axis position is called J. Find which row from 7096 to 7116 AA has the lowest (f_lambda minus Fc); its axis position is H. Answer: -20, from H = 7115.0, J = 7135.0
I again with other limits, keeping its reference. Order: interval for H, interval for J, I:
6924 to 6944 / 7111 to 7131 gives -200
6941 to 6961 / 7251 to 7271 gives -310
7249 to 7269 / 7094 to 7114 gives 145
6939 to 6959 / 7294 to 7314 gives -345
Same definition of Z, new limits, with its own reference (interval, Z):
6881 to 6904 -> 6882.5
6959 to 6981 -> 6965.0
